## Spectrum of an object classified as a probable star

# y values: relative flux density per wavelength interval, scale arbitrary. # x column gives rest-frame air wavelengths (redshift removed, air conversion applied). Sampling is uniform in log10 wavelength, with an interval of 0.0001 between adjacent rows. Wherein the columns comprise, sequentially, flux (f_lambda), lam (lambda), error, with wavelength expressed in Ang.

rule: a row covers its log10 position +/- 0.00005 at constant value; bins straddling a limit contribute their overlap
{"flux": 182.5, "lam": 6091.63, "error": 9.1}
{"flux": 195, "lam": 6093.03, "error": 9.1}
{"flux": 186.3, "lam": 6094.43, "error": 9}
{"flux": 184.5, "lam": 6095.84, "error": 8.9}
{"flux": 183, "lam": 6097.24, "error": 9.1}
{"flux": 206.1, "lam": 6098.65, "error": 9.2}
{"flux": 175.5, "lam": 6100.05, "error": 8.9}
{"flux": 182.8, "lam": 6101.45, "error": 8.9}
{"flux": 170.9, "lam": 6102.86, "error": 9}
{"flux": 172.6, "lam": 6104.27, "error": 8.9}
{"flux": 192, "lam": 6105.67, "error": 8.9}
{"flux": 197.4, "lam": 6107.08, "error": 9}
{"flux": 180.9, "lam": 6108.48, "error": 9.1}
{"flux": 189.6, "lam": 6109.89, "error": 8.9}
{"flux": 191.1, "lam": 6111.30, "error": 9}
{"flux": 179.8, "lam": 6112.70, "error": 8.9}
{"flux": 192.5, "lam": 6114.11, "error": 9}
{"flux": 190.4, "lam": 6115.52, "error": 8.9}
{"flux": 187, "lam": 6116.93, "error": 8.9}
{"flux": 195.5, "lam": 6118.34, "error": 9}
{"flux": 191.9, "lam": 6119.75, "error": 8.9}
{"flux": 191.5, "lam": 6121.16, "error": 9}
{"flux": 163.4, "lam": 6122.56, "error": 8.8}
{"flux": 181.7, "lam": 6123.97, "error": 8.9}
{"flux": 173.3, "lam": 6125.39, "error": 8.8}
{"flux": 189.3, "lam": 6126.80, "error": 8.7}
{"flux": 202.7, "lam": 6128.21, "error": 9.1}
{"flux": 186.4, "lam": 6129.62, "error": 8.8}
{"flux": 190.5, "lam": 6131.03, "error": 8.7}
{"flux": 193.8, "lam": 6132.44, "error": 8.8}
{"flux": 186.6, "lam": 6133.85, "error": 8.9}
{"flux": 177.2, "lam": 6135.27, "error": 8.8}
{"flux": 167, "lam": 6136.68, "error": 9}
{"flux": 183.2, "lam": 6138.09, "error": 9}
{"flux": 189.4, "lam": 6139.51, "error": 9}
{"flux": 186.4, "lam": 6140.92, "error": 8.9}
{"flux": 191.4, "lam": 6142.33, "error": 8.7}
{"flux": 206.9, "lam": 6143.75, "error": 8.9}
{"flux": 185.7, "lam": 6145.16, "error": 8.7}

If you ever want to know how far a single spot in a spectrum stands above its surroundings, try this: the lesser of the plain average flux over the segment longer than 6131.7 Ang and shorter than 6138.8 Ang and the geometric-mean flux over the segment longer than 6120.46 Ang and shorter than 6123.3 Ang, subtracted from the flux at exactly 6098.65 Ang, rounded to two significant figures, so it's 29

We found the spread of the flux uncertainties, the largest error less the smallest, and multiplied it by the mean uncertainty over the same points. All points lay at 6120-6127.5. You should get 2.7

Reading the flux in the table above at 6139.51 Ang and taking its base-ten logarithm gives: 2.28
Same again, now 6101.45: 2.26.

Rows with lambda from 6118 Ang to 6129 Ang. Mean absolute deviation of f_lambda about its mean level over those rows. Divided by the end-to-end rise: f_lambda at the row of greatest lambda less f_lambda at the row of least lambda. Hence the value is 1.4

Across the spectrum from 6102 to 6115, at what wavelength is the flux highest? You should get 6107.08 Ang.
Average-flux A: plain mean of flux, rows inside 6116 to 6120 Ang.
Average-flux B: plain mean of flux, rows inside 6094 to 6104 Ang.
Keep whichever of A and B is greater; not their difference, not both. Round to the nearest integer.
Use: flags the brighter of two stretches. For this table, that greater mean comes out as 191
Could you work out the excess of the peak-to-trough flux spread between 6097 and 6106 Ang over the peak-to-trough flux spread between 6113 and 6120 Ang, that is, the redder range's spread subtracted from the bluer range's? 27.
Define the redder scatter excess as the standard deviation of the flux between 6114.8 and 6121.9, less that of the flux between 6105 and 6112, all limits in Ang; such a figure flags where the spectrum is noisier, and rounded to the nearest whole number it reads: -3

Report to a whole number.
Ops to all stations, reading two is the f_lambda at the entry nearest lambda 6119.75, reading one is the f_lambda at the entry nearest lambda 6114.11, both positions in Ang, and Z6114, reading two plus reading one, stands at 384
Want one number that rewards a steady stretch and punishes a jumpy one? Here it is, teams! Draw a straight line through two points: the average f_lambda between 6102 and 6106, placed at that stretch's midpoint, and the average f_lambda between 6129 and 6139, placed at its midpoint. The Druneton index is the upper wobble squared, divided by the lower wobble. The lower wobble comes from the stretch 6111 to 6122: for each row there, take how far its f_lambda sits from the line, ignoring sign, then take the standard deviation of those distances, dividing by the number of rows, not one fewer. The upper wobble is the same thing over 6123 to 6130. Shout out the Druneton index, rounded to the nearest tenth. 11.1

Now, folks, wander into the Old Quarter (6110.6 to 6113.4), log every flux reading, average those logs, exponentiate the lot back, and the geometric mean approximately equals 185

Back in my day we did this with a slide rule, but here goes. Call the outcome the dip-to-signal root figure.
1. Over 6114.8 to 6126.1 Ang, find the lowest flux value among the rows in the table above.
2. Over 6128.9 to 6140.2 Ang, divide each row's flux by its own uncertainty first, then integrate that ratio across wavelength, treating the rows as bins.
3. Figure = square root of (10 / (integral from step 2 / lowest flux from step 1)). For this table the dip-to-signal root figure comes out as 2.639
